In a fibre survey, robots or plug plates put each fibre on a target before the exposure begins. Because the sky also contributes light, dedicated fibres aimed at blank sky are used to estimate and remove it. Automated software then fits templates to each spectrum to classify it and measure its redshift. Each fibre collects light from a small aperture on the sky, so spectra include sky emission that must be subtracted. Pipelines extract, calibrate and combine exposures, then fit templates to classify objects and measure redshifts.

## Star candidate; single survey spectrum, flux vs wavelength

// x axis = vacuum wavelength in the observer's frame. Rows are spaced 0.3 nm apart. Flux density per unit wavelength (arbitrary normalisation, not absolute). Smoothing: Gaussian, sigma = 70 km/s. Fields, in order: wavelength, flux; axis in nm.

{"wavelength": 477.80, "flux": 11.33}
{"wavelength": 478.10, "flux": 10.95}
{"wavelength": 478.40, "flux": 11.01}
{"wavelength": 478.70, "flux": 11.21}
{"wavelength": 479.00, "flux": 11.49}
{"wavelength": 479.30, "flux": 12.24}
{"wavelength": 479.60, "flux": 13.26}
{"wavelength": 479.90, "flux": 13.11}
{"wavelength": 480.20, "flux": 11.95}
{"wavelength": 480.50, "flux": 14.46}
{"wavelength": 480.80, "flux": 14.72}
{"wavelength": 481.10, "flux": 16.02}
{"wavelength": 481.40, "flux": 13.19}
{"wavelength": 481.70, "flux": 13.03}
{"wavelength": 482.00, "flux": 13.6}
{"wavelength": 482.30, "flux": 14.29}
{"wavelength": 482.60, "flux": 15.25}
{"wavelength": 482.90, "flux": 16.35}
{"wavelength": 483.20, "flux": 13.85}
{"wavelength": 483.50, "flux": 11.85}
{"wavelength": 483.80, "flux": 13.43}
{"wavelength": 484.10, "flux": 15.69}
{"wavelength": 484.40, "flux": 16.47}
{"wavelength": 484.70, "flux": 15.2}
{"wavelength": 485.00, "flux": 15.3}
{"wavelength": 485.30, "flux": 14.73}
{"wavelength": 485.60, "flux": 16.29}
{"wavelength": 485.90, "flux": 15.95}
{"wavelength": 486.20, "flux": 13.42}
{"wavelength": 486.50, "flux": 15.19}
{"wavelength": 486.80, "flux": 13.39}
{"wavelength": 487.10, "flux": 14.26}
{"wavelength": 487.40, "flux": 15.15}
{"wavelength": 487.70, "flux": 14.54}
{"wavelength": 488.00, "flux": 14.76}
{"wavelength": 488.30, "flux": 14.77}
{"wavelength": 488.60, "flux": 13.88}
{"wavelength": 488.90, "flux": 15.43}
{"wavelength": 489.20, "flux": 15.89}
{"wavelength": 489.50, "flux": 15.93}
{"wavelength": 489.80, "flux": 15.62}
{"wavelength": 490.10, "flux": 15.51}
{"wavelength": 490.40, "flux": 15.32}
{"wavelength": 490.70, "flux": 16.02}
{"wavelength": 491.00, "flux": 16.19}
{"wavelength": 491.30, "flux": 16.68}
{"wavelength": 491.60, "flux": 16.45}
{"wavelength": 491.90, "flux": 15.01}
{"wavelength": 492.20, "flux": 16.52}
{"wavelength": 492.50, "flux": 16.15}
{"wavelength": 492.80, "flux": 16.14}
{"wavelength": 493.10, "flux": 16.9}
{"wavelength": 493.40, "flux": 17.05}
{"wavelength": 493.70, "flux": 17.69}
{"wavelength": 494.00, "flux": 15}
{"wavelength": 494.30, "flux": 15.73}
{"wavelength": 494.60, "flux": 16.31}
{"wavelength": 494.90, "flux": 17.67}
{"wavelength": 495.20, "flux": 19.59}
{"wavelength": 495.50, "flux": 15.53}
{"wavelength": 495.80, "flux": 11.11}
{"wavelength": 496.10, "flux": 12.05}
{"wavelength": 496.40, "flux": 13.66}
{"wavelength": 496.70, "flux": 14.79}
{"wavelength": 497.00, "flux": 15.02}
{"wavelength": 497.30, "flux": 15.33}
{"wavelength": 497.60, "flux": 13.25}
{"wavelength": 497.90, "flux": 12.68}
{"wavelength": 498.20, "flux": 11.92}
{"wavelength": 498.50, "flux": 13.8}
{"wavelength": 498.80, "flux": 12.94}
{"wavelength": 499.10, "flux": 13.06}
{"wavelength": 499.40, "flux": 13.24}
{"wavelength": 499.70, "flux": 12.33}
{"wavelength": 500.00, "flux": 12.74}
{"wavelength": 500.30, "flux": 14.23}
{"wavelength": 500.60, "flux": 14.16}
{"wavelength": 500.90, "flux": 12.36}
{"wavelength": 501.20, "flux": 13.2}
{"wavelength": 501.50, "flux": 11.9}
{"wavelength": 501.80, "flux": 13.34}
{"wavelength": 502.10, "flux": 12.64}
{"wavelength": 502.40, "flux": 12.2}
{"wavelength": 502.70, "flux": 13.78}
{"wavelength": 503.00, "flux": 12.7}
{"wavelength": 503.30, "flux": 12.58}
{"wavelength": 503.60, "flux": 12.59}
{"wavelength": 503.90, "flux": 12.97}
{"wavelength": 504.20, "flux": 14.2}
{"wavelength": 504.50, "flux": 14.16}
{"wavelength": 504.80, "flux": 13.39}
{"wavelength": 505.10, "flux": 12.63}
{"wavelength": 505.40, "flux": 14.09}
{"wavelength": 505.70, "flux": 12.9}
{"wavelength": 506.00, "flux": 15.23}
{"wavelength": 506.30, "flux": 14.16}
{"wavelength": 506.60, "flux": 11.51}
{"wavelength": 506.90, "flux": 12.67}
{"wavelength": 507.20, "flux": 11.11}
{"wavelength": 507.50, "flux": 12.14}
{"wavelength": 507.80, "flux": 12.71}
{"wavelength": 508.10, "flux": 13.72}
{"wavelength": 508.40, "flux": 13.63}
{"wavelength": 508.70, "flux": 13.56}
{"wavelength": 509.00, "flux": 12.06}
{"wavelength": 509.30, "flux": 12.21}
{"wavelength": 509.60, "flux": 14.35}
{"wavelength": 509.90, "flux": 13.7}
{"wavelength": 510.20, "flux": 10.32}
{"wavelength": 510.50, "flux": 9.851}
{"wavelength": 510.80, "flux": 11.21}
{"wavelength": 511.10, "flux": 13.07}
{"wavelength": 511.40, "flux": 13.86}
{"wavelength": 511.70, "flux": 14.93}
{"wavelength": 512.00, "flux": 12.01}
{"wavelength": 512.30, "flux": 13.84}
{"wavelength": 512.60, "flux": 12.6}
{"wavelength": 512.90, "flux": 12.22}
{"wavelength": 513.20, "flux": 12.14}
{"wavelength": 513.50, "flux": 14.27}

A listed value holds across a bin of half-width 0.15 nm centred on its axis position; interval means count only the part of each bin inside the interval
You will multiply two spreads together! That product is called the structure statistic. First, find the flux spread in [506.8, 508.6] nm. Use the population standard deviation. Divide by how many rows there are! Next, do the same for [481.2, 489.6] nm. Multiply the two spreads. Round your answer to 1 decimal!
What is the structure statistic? 1.0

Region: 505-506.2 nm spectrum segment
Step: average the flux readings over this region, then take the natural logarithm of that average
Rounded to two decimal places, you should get 2.62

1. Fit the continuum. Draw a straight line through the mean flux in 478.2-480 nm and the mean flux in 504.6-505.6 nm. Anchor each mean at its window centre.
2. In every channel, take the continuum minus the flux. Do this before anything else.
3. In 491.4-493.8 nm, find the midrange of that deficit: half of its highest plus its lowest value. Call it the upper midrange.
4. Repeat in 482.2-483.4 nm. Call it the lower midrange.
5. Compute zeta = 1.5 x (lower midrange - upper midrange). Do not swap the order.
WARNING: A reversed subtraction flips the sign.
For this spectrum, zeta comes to 1.1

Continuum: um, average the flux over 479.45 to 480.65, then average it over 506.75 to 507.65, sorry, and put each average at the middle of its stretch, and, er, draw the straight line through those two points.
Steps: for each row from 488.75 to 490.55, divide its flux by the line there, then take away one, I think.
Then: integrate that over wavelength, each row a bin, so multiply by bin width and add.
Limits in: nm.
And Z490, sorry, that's 0.4 nm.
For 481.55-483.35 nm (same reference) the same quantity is 0.2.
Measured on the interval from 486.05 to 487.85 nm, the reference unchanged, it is 0.2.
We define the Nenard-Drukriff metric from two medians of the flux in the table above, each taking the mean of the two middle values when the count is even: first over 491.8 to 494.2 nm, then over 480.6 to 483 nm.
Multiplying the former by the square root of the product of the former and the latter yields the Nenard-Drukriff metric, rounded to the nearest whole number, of 251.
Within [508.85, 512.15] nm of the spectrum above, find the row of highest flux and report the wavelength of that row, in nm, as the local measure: 511.70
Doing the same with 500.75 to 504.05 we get 502.70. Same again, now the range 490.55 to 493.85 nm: 493.70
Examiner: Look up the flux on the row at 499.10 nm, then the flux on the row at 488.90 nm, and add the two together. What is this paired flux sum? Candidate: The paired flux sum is 28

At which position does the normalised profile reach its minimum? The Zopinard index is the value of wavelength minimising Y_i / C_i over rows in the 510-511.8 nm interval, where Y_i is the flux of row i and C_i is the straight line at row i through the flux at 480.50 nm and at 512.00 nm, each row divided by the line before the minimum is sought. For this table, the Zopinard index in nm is 510.50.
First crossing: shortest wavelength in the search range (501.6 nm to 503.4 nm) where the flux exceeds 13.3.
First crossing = 501.80 nm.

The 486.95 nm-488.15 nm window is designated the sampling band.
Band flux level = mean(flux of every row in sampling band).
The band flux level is 14.7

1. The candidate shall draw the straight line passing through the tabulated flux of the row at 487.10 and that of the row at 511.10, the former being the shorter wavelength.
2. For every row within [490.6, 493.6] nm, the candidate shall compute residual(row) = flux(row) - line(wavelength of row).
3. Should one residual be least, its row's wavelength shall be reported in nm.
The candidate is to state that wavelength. 491.90 nm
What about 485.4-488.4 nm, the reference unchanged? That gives 486.80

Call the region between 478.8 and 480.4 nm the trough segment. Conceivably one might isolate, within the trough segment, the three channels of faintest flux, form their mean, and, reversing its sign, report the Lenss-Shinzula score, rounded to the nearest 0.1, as -11.9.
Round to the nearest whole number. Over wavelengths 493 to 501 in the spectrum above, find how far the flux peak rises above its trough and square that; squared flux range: 72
